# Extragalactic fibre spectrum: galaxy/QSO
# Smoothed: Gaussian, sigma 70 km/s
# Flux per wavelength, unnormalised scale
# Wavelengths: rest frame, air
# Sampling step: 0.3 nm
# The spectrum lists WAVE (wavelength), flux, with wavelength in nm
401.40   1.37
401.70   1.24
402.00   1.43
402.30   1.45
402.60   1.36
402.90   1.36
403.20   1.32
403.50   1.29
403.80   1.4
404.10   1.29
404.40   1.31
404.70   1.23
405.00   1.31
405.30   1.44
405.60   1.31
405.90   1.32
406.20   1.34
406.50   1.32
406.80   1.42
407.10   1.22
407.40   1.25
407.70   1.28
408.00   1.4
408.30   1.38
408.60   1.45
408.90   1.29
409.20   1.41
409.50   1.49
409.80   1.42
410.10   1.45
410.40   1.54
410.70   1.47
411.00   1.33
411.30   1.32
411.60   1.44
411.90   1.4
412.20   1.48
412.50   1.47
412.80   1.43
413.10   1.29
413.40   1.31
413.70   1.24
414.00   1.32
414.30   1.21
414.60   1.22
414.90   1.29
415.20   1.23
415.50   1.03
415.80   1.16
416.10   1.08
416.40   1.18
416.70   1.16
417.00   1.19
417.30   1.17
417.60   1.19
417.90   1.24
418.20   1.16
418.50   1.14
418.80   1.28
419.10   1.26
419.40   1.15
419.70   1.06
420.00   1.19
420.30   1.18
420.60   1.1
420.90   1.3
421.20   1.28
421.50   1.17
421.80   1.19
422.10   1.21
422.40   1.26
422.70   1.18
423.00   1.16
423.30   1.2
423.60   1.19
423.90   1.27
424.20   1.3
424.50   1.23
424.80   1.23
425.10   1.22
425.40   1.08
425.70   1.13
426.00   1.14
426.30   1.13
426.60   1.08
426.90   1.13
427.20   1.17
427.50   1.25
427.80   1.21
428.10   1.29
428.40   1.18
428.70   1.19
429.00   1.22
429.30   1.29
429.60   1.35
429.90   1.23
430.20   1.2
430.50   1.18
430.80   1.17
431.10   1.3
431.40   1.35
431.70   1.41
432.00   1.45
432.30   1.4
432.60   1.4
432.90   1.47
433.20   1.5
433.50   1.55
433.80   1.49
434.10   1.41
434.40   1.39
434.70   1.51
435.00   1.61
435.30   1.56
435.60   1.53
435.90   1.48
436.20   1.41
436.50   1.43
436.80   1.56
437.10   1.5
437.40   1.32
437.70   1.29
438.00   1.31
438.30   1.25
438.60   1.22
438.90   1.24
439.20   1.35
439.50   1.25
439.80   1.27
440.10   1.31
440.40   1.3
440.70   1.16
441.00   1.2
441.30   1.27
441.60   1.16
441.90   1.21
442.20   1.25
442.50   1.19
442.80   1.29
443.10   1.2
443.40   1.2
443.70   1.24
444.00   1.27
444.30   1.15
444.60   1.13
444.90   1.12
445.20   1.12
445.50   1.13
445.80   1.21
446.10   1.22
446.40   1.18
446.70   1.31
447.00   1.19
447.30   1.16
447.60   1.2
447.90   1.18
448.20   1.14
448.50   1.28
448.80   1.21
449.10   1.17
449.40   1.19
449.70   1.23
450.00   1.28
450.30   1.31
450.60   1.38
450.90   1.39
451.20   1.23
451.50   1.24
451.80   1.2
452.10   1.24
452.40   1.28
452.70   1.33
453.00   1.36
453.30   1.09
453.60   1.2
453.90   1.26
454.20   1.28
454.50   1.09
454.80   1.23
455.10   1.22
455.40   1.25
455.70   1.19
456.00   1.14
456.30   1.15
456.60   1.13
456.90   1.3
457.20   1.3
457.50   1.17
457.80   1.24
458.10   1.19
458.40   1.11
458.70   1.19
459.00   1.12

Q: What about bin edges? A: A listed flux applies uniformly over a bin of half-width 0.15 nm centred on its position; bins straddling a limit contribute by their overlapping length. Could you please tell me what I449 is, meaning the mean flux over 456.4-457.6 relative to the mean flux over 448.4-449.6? 1.01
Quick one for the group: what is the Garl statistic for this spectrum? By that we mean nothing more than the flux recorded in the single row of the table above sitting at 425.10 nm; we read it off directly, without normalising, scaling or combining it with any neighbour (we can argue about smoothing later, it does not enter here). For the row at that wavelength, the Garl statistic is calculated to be 1.22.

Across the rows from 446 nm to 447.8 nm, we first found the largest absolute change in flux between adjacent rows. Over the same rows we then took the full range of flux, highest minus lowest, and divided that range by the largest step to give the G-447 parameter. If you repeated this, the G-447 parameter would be 1.2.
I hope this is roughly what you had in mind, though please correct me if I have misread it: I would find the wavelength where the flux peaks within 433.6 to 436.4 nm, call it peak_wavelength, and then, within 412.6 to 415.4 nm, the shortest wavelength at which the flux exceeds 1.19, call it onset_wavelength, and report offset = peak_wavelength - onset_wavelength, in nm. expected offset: 22.20 nm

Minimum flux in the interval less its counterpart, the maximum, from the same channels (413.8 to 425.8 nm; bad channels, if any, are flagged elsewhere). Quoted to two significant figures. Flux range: -0.29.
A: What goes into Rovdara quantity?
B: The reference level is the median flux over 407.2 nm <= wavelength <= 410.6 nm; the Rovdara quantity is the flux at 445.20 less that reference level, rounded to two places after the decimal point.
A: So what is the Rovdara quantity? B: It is -0.29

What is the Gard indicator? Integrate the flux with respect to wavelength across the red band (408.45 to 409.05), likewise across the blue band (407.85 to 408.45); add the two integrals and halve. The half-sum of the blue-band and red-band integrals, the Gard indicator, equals 0.83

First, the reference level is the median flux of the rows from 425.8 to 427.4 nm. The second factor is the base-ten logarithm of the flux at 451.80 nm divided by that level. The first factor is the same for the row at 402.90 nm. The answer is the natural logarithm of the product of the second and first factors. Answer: -6.2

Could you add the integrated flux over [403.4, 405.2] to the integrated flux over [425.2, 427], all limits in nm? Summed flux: 4.4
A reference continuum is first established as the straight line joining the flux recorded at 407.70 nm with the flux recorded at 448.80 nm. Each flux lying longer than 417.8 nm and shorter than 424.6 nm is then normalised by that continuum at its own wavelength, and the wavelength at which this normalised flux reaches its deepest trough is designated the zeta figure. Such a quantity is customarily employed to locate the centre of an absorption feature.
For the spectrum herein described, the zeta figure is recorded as 419.70 nm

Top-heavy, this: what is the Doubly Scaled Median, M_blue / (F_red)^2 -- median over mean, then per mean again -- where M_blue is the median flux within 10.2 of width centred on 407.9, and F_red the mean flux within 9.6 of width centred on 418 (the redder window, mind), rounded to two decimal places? 0.95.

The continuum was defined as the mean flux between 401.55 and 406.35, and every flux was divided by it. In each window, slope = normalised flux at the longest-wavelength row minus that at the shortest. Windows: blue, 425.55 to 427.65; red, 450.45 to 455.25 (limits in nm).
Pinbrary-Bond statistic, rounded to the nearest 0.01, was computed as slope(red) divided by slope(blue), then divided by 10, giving -0.13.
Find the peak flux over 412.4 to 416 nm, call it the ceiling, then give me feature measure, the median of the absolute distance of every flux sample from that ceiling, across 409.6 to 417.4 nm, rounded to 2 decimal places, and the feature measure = 0.17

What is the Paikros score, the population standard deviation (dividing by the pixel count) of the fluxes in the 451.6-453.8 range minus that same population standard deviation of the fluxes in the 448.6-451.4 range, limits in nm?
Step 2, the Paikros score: 0.009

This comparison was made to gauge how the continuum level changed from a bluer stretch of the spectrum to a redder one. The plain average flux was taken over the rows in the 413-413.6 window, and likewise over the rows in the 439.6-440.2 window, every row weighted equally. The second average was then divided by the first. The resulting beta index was 0.99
